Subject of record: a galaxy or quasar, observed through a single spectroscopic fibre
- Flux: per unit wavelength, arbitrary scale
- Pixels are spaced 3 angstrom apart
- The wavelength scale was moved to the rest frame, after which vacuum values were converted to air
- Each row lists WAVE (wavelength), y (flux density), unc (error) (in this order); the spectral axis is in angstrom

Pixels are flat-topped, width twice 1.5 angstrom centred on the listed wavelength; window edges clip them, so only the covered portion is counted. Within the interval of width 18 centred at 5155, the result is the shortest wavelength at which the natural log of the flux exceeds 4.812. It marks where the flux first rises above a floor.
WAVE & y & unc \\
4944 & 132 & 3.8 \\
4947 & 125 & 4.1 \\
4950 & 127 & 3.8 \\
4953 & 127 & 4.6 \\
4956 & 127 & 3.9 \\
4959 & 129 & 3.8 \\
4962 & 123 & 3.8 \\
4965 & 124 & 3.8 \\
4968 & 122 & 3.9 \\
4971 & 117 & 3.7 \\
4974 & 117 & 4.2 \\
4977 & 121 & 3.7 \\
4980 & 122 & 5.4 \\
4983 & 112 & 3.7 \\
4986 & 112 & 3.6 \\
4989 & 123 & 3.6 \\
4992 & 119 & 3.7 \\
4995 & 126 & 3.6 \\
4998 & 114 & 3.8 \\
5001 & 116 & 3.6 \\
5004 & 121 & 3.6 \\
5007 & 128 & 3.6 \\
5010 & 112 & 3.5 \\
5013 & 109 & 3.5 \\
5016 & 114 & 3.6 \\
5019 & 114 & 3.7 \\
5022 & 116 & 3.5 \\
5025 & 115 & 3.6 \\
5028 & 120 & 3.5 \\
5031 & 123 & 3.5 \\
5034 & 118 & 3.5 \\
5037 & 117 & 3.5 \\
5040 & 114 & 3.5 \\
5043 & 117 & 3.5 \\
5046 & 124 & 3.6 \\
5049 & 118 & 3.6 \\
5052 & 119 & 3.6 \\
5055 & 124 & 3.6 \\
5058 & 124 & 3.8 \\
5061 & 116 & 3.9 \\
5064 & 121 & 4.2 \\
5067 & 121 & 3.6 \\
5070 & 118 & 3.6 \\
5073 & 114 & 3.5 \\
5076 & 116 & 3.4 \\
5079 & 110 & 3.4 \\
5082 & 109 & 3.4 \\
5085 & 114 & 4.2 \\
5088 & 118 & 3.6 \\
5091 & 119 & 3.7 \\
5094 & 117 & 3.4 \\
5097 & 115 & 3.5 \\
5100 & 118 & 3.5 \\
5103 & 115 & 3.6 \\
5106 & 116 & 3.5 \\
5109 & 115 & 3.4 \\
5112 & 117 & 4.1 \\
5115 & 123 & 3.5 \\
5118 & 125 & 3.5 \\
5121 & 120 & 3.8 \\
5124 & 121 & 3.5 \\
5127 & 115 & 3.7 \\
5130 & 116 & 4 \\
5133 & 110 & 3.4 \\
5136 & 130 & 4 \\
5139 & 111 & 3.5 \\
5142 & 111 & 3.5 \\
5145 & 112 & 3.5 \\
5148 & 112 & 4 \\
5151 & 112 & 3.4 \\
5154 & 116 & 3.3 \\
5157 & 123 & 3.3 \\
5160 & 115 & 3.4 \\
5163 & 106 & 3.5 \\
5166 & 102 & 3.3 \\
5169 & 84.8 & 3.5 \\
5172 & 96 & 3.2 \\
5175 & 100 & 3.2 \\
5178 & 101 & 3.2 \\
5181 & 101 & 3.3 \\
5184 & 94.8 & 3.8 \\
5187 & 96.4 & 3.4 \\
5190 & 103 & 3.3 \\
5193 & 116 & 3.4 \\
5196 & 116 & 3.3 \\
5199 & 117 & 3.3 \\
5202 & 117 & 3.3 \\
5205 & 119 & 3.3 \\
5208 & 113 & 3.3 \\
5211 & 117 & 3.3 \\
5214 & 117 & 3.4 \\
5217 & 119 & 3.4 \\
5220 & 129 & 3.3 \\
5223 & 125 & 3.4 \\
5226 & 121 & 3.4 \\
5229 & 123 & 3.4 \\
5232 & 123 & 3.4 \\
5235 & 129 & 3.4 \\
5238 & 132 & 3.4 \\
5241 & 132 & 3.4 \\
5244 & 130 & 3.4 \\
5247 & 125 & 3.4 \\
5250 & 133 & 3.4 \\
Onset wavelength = 5157 angstrom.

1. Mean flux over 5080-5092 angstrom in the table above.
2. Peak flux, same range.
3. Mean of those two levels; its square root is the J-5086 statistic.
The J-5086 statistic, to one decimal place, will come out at 10.8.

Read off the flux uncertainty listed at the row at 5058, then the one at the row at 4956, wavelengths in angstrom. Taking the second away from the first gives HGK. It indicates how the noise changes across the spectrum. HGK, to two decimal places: -0.10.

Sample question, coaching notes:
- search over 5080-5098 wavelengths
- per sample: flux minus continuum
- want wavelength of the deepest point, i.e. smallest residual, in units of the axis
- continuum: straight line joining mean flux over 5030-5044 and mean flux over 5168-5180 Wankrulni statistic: 5082 angstrom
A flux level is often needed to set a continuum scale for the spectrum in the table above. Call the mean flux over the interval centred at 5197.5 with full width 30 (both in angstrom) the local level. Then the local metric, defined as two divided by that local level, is 0.0180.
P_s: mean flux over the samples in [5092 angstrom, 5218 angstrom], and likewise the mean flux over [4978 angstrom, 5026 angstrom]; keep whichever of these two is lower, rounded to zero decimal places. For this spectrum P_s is 112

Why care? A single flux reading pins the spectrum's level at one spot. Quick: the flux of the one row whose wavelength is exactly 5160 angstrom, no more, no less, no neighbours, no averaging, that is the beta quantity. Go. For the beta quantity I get 115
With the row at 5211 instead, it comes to 117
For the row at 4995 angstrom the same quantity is 126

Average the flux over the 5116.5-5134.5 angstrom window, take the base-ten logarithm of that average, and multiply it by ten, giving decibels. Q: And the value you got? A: 20.71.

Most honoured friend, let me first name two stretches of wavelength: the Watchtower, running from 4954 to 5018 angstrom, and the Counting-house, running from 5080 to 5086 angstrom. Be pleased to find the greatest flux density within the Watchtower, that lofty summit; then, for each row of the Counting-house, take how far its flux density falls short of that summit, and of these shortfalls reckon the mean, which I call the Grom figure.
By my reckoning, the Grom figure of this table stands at 18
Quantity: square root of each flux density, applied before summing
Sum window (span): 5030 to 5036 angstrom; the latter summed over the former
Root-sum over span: 22.0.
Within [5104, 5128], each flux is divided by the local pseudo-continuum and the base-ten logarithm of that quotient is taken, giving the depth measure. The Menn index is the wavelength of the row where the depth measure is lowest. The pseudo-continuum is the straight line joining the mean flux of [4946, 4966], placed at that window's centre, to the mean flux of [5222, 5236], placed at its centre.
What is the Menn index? 5109 angstrom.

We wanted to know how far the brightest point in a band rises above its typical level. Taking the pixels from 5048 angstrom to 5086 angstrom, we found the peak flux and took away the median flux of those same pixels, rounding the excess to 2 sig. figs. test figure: 6.0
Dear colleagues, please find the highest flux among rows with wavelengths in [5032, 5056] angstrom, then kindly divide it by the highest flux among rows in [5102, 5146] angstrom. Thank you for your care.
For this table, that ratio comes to 0.95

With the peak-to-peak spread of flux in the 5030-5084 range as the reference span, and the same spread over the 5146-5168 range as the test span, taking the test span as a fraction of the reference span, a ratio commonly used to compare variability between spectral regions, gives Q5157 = 1.4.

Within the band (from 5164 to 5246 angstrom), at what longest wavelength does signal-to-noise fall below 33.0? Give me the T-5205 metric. 5190 angstrom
